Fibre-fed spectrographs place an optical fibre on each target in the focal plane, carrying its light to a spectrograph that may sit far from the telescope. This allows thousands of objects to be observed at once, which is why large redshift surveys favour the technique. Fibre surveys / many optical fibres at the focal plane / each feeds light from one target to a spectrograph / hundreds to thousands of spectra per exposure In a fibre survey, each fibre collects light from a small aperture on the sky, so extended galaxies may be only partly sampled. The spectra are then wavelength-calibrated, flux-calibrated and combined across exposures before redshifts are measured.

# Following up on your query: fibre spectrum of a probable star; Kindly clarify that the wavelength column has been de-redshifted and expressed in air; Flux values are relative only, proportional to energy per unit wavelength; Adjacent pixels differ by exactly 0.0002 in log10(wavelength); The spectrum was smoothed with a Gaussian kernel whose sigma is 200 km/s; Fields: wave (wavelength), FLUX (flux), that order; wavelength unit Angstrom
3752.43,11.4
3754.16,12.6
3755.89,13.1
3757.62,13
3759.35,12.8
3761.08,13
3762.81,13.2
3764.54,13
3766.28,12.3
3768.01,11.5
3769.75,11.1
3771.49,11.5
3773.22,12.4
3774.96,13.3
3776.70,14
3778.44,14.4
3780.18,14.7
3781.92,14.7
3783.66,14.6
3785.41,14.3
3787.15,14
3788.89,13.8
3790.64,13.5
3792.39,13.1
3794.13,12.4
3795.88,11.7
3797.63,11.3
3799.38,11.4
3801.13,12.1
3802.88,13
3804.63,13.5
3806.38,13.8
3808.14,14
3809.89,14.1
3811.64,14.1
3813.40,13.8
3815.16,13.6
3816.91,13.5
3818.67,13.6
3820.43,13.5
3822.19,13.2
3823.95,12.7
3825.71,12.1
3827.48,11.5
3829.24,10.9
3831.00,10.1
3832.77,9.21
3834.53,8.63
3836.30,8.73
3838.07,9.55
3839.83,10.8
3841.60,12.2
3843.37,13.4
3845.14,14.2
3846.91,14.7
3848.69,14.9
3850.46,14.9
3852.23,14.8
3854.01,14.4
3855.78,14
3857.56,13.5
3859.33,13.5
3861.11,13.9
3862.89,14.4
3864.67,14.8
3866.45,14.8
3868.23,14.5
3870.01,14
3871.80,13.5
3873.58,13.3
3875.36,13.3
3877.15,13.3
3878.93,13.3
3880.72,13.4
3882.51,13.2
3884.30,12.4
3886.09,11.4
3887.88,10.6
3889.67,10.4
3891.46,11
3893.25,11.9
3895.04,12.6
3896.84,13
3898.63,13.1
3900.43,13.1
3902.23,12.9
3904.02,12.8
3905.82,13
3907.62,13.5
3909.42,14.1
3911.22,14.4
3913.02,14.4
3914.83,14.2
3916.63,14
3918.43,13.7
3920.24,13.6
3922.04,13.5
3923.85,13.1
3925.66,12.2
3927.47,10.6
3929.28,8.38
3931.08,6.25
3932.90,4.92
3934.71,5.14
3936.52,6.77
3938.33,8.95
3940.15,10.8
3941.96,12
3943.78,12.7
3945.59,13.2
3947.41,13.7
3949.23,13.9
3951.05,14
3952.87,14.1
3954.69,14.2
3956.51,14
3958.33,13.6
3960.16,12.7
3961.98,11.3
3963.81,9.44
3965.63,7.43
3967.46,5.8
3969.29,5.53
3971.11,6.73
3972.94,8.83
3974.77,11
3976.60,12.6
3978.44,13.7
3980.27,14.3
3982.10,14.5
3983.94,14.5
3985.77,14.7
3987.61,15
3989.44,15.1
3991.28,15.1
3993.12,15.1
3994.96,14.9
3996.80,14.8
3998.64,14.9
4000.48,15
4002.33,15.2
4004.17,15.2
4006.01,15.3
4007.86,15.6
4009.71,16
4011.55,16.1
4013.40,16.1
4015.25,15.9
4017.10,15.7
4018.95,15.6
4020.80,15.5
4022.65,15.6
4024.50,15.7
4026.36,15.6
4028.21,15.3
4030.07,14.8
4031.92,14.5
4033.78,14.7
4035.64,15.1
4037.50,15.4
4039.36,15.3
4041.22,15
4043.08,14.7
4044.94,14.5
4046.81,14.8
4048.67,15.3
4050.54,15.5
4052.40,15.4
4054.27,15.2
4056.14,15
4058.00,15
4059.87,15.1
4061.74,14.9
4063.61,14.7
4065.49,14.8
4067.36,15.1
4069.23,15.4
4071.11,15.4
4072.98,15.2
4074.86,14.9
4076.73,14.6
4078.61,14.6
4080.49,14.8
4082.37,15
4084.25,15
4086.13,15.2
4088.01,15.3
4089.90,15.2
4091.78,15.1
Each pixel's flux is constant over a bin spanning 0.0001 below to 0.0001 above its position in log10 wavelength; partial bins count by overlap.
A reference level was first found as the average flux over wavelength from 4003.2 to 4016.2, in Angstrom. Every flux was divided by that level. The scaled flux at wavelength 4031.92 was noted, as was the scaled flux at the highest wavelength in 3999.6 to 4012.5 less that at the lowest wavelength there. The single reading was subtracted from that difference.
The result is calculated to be -0.85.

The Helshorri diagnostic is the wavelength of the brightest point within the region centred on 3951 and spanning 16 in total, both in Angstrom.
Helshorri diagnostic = 3954.69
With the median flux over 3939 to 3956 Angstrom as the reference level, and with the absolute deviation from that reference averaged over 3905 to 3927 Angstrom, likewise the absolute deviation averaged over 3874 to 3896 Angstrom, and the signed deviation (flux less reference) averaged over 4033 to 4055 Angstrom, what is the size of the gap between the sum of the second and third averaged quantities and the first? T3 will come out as 2.3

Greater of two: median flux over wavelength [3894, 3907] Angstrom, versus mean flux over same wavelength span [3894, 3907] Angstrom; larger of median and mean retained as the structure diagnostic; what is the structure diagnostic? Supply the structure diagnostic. 13.0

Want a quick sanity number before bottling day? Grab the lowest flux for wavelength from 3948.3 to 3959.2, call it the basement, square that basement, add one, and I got 186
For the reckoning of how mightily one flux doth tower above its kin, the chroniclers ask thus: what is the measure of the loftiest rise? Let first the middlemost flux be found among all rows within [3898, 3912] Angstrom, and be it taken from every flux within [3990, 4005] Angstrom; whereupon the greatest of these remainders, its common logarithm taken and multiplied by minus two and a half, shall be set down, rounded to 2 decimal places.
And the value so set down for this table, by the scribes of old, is -0.81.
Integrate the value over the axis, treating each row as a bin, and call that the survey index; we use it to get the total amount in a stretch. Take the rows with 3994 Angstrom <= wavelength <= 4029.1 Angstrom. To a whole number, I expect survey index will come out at 543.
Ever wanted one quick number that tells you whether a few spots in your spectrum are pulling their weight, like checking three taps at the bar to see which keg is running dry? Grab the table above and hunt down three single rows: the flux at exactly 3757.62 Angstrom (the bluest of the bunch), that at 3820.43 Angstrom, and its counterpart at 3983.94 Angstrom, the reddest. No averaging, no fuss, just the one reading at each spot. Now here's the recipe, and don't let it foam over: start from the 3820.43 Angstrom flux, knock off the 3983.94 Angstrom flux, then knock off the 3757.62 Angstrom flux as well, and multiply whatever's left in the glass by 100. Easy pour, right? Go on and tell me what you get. -1400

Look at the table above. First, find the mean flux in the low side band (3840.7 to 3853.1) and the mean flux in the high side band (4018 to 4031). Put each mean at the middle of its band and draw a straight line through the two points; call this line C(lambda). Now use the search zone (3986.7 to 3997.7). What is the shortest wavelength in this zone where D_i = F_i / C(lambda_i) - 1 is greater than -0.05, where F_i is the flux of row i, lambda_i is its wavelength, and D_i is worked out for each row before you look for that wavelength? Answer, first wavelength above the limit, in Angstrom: 3987.61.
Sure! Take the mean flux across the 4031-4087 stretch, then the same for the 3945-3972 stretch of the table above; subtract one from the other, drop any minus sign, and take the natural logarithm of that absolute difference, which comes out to 1.31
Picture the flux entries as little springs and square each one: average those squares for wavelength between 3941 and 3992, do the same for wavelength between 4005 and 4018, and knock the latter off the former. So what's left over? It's -91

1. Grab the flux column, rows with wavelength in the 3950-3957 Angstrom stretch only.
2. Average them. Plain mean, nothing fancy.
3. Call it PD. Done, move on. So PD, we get 14.1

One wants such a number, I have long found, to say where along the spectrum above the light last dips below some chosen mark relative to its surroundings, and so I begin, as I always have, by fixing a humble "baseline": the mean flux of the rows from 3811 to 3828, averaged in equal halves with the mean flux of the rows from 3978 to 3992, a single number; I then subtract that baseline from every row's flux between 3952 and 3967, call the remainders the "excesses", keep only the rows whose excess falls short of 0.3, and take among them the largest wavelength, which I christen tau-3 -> 3965.63 Angstrom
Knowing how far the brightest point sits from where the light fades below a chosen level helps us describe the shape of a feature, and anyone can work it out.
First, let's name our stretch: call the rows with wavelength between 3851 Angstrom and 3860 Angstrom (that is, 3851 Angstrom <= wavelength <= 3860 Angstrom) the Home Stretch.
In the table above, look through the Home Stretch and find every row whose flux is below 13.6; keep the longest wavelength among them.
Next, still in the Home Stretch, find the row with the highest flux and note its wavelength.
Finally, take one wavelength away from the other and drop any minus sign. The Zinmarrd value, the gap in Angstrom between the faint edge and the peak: 7.1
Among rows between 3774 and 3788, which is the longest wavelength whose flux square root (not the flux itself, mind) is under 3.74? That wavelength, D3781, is 3774.96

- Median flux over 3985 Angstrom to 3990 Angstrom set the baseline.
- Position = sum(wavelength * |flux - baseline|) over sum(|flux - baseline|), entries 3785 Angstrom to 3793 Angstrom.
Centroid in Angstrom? 3789.7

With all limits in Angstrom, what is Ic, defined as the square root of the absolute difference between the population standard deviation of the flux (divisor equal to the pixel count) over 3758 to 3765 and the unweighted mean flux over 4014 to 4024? 3.94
